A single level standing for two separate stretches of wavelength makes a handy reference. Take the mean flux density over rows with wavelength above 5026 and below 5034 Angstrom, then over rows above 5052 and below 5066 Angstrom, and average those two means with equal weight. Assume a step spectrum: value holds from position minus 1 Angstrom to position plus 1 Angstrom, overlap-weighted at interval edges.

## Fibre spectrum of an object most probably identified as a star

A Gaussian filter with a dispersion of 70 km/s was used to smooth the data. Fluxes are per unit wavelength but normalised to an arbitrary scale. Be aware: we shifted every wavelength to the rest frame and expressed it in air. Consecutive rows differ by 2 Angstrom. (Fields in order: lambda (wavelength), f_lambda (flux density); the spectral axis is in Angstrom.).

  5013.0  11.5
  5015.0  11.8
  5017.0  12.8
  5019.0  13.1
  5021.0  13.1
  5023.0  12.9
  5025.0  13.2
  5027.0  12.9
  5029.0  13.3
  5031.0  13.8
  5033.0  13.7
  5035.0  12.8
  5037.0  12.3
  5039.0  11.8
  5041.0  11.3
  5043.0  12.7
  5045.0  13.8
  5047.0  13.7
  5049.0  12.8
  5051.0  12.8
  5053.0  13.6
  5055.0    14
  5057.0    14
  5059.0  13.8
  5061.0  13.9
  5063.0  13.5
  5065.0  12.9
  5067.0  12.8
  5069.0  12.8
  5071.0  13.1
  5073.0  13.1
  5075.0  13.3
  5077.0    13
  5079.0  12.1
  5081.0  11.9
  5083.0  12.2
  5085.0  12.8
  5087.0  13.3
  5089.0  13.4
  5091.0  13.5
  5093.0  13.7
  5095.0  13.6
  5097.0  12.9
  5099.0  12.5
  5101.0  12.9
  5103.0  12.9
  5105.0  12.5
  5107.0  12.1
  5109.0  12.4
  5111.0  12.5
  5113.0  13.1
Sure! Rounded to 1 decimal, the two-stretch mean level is 13.5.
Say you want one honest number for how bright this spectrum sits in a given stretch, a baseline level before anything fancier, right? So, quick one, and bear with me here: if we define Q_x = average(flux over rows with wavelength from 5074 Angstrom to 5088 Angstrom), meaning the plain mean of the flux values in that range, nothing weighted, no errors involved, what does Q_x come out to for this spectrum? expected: 12.7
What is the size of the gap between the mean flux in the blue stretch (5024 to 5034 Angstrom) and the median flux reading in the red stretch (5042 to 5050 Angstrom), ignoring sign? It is 0.1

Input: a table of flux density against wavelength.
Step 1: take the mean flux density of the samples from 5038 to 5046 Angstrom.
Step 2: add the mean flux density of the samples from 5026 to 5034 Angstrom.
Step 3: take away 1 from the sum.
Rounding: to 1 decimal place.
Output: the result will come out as 24.8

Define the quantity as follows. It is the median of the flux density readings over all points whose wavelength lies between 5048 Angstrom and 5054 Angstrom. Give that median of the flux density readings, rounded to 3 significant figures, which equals 12.8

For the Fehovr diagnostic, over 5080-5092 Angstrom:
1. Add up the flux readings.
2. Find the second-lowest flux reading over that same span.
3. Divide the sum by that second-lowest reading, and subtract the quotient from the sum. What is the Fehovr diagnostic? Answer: 71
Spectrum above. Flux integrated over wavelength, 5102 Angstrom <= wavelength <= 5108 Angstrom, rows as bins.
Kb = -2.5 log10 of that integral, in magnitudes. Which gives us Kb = -4.688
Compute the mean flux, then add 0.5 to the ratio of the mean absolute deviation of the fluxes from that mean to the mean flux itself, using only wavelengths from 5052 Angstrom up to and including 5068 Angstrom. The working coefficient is 0.527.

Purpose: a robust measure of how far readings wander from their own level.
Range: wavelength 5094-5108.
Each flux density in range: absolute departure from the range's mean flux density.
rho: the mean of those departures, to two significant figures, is 0.35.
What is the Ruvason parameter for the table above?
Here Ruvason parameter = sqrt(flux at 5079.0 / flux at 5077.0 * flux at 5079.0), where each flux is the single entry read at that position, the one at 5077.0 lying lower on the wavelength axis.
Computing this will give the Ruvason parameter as 3.4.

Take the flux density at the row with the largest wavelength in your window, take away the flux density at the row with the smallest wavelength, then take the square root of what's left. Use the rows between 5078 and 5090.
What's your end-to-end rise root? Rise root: 1.1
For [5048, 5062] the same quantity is 1.0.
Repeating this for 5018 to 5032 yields 0.8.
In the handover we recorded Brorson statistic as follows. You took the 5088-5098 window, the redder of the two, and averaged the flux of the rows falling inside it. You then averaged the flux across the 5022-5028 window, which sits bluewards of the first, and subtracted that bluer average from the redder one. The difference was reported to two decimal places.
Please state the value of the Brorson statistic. 0.42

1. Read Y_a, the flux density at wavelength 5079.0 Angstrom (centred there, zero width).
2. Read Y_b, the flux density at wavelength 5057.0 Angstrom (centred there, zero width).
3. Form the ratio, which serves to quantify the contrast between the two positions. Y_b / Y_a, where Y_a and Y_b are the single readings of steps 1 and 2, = 1.16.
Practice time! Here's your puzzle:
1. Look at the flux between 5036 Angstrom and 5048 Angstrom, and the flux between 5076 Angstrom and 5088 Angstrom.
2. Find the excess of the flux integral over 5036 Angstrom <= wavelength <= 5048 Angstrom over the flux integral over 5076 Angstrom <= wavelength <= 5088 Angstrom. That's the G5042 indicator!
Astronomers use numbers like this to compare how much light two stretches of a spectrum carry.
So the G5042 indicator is 1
